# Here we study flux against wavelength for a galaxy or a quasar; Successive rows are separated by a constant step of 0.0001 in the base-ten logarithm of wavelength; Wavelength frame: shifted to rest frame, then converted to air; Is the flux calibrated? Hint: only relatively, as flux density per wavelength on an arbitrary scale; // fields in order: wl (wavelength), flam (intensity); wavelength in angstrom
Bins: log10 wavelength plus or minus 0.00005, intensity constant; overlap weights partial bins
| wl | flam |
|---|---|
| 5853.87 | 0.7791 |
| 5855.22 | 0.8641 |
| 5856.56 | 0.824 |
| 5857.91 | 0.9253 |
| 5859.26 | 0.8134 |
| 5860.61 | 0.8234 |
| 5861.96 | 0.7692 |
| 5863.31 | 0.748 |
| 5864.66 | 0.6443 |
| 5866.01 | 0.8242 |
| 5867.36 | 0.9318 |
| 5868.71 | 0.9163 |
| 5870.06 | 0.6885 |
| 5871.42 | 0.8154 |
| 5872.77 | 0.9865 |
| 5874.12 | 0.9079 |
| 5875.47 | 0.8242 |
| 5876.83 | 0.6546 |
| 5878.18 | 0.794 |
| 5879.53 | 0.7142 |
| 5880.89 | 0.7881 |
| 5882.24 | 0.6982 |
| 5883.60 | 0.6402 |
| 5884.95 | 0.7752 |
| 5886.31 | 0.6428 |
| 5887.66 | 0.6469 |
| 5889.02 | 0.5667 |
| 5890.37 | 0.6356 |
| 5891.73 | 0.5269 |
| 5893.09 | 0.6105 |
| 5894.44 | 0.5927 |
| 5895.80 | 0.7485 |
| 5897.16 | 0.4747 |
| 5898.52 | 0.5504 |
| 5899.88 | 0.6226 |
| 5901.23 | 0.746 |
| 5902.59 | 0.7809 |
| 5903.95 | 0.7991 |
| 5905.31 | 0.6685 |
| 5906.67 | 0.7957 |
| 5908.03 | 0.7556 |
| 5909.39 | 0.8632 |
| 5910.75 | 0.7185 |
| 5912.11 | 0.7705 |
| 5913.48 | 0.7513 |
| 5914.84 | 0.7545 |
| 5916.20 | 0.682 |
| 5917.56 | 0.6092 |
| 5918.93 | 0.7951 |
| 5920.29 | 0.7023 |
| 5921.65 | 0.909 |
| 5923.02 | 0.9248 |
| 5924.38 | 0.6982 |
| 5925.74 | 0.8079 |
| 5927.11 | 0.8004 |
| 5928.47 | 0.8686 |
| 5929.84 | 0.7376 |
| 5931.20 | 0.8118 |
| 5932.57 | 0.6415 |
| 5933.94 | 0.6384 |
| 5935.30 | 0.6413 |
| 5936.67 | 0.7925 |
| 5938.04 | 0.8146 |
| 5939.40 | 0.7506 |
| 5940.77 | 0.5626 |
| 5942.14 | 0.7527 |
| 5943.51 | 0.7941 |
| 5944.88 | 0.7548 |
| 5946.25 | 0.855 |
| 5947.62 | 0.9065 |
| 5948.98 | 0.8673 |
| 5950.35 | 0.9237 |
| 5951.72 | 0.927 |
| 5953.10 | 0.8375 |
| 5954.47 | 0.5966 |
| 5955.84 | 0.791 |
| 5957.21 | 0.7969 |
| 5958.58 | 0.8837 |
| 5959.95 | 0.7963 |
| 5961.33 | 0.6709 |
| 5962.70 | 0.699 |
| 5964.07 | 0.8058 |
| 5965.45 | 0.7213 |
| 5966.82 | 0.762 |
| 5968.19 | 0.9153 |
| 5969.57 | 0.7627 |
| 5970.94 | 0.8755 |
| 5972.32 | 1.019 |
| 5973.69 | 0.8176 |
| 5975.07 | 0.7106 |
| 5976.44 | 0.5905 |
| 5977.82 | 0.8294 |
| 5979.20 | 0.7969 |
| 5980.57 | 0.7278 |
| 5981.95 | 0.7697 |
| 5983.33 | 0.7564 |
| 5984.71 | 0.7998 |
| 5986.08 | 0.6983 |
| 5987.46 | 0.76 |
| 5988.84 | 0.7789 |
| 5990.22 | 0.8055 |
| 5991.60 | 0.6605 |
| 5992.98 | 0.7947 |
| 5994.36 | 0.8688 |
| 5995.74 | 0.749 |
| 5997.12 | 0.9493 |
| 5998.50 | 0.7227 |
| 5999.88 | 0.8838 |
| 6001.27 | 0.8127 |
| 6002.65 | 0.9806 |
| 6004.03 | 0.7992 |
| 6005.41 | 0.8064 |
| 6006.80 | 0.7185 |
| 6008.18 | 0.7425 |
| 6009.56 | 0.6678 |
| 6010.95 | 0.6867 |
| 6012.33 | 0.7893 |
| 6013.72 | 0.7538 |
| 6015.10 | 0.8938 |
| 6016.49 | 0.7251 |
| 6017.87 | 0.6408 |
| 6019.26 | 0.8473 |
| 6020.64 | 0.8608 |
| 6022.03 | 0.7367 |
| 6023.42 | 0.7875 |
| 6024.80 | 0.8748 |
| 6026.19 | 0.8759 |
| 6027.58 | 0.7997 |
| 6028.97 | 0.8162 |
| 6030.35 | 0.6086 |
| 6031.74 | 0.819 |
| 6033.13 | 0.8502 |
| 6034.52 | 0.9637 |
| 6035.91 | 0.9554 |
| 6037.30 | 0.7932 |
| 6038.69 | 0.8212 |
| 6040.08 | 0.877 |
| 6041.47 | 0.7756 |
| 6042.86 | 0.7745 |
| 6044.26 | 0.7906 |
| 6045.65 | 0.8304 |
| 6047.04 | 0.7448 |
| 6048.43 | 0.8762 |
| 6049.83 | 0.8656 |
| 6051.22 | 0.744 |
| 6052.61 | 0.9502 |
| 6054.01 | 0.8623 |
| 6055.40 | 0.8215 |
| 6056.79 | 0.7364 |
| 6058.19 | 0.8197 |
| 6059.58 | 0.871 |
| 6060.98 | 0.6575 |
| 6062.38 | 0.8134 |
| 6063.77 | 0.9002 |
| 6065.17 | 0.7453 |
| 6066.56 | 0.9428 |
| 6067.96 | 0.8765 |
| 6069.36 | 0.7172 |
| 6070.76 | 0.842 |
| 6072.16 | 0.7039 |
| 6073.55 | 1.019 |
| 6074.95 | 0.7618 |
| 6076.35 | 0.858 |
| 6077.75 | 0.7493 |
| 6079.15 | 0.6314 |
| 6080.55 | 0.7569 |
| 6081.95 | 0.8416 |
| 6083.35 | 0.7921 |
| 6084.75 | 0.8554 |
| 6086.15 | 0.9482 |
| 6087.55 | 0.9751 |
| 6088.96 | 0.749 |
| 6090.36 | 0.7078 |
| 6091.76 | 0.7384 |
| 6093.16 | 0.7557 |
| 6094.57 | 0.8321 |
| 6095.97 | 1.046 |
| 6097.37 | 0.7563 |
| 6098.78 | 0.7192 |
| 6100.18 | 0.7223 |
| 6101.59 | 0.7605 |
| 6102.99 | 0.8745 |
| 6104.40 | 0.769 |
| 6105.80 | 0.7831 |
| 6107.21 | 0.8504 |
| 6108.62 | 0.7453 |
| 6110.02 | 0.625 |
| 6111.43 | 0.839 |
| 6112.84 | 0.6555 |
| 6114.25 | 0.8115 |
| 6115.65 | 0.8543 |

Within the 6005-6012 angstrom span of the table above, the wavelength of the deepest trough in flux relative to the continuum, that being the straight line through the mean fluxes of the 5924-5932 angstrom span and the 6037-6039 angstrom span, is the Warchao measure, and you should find 6009.56 angstrom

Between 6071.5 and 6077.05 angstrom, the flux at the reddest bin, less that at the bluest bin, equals 0.15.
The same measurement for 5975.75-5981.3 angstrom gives 0.14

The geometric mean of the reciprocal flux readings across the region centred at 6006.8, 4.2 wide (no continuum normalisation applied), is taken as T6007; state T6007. 1.32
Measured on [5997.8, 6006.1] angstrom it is 1.20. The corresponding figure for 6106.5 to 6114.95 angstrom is 1.33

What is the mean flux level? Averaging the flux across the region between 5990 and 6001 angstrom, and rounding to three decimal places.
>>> 0.804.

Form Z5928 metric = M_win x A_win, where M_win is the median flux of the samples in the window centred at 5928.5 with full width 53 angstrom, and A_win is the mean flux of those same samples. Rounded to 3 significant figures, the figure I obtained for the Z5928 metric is 0.602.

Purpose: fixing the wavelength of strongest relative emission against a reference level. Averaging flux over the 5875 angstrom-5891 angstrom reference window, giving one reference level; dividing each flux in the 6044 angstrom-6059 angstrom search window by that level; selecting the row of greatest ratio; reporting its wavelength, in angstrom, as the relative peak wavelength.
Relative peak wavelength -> 6052.61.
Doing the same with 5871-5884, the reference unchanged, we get 5872.77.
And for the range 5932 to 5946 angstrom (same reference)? 5938.04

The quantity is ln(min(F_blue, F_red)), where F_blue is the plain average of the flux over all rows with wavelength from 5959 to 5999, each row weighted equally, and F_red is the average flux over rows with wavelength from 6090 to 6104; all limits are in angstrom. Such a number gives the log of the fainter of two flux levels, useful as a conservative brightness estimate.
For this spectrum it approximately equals -0.25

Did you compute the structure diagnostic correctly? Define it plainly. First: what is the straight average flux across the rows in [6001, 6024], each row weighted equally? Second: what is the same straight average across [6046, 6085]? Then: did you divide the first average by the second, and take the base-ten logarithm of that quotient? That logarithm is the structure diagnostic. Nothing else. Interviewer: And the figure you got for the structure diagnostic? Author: -0.018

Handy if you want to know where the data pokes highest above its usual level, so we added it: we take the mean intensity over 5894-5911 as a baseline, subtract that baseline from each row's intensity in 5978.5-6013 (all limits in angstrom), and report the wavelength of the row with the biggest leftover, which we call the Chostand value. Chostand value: 6002.65 angstrom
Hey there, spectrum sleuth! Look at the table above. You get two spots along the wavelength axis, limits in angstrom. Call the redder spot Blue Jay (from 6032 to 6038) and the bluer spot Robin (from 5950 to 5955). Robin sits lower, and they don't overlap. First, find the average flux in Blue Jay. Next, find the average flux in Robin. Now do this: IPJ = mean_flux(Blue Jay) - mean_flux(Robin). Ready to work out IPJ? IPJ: 0.07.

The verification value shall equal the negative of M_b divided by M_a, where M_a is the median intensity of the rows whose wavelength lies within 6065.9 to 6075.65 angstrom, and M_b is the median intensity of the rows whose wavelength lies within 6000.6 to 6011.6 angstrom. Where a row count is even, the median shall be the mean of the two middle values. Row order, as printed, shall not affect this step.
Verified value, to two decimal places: -0.92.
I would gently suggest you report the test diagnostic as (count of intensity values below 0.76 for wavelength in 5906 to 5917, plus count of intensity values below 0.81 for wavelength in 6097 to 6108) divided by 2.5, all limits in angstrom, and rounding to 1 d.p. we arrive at 4.4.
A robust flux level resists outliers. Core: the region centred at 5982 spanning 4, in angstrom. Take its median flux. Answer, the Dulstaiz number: 0.76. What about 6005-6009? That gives 0.74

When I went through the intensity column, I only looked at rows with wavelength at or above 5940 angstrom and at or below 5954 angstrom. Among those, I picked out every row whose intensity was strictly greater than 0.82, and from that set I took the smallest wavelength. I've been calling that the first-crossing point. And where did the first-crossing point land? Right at 5946.25 angstrom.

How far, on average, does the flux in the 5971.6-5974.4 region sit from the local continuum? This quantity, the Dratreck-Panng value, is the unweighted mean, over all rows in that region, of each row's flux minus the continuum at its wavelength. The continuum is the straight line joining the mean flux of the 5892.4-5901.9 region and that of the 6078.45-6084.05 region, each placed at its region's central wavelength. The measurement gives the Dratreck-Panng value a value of 0.24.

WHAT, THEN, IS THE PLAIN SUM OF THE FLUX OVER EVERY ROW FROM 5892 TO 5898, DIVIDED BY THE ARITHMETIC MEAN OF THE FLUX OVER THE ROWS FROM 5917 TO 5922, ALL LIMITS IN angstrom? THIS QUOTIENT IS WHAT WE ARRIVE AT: 3.2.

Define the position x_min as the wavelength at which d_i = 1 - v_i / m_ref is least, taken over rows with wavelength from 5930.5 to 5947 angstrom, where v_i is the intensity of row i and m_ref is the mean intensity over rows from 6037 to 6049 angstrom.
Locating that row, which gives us 5946.25 angstrom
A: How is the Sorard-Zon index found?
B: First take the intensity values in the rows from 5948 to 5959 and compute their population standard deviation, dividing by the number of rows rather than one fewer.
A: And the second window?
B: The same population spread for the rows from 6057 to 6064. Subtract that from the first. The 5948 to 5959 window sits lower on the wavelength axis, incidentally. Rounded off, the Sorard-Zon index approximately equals 0.016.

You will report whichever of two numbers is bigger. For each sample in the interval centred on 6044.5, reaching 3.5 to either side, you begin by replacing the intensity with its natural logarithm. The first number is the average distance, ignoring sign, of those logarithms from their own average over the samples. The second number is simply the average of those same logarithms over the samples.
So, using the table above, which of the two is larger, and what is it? 0.028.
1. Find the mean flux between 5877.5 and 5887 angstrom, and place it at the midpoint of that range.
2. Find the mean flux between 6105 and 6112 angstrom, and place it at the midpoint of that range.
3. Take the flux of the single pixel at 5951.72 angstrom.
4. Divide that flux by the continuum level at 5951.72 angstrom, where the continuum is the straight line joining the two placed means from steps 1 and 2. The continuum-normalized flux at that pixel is 1.26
